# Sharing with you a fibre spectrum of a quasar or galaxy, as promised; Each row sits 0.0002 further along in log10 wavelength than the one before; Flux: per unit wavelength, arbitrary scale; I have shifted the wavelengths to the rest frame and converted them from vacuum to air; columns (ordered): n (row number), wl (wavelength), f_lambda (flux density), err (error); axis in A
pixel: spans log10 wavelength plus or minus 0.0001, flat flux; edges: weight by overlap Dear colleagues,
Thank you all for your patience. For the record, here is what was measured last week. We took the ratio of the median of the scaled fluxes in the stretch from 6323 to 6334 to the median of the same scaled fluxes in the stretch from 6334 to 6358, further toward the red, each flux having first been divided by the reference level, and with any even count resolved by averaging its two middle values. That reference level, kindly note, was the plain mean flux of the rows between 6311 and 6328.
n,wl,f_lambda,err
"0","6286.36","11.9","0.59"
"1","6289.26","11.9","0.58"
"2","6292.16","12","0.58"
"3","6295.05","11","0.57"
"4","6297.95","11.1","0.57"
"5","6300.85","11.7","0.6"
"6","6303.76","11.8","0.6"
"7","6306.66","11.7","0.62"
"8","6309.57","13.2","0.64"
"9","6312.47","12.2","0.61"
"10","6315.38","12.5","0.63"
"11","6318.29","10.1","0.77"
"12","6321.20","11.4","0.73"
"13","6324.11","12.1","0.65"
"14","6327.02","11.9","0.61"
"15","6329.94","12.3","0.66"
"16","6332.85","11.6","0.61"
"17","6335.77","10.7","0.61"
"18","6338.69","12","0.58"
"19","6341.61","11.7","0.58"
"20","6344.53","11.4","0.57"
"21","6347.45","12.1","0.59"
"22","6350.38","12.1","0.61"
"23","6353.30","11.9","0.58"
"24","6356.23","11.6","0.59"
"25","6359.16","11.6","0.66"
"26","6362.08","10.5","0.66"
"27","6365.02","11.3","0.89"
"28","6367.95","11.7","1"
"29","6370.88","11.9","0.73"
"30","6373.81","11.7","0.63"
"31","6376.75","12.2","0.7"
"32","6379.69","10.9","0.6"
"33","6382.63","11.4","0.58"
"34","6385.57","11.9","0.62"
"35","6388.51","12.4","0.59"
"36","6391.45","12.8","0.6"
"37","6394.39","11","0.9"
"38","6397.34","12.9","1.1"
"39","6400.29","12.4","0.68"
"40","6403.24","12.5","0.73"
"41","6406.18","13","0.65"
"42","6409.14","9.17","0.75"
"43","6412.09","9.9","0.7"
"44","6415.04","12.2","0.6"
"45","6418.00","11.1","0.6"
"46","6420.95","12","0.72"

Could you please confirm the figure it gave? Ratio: 1.02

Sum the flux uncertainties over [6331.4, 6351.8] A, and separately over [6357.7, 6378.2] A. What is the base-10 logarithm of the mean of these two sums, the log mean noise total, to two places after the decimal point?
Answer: 0.67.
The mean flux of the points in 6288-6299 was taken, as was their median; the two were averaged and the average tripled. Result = 34.5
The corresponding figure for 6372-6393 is 35.7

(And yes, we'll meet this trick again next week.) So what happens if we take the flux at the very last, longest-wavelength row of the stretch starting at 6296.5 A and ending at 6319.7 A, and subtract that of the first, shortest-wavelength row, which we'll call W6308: -1.0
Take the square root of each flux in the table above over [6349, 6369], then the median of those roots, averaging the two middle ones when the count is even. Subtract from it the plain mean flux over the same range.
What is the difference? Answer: -8.12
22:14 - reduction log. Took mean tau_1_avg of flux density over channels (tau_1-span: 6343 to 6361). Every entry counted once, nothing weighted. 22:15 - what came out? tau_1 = 11.8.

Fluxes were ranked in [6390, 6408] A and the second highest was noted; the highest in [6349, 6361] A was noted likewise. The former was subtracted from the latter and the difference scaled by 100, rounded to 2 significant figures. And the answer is -80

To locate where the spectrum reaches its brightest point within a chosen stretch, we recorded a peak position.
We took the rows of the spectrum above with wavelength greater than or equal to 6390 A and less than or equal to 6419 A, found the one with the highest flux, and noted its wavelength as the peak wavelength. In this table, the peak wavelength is 6406.18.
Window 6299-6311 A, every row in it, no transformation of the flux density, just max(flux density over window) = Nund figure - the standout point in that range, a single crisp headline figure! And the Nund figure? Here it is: 13.2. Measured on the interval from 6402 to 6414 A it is 13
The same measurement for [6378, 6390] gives 12.4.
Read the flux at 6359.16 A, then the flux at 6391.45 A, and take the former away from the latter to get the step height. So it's 1.2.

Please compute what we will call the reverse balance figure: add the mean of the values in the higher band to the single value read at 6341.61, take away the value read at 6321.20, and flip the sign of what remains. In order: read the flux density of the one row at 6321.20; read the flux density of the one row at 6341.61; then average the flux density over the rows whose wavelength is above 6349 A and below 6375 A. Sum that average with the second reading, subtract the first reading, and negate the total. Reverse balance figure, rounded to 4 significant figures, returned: -11.89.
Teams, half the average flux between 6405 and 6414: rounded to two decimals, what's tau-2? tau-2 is 5.34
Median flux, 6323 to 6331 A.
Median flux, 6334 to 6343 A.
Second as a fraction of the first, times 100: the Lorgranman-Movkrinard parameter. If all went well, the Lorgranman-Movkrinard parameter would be 97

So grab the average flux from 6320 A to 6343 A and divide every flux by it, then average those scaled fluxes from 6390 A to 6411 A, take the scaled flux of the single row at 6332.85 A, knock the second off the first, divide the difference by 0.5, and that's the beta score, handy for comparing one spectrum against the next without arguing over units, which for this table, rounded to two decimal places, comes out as 0.06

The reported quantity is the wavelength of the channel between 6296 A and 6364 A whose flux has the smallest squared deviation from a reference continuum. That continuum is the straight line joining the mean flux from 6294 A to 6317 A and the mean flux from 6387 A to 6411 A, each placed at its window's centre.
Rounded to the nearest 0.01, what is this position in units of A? 6327.02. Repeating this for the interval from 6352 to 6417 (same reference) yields 6353.30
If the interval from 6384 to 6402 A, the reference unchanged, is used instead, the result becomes 6385.57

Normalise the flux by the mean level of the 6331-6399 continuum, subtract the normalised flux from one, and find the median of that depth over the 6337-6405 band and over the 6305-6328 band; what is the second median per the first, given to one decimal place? 1.5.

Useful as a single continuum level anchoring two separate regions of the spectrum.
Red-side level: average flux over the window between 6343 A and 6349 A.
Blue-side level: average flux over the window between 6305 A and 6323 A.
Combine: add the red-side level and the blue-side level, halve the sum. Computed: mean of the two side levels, 11.80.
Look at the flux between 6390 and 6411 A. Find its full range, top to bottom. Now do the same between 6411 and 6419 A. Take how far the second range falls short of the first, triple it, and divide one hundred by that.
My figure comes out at 22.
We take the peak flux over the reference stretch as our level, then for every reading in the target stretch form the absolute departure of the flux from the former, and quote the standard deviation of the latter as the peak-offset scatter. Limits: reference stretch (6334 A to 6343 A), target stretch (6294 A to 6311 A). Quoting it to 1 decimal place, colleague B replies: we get 0.4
